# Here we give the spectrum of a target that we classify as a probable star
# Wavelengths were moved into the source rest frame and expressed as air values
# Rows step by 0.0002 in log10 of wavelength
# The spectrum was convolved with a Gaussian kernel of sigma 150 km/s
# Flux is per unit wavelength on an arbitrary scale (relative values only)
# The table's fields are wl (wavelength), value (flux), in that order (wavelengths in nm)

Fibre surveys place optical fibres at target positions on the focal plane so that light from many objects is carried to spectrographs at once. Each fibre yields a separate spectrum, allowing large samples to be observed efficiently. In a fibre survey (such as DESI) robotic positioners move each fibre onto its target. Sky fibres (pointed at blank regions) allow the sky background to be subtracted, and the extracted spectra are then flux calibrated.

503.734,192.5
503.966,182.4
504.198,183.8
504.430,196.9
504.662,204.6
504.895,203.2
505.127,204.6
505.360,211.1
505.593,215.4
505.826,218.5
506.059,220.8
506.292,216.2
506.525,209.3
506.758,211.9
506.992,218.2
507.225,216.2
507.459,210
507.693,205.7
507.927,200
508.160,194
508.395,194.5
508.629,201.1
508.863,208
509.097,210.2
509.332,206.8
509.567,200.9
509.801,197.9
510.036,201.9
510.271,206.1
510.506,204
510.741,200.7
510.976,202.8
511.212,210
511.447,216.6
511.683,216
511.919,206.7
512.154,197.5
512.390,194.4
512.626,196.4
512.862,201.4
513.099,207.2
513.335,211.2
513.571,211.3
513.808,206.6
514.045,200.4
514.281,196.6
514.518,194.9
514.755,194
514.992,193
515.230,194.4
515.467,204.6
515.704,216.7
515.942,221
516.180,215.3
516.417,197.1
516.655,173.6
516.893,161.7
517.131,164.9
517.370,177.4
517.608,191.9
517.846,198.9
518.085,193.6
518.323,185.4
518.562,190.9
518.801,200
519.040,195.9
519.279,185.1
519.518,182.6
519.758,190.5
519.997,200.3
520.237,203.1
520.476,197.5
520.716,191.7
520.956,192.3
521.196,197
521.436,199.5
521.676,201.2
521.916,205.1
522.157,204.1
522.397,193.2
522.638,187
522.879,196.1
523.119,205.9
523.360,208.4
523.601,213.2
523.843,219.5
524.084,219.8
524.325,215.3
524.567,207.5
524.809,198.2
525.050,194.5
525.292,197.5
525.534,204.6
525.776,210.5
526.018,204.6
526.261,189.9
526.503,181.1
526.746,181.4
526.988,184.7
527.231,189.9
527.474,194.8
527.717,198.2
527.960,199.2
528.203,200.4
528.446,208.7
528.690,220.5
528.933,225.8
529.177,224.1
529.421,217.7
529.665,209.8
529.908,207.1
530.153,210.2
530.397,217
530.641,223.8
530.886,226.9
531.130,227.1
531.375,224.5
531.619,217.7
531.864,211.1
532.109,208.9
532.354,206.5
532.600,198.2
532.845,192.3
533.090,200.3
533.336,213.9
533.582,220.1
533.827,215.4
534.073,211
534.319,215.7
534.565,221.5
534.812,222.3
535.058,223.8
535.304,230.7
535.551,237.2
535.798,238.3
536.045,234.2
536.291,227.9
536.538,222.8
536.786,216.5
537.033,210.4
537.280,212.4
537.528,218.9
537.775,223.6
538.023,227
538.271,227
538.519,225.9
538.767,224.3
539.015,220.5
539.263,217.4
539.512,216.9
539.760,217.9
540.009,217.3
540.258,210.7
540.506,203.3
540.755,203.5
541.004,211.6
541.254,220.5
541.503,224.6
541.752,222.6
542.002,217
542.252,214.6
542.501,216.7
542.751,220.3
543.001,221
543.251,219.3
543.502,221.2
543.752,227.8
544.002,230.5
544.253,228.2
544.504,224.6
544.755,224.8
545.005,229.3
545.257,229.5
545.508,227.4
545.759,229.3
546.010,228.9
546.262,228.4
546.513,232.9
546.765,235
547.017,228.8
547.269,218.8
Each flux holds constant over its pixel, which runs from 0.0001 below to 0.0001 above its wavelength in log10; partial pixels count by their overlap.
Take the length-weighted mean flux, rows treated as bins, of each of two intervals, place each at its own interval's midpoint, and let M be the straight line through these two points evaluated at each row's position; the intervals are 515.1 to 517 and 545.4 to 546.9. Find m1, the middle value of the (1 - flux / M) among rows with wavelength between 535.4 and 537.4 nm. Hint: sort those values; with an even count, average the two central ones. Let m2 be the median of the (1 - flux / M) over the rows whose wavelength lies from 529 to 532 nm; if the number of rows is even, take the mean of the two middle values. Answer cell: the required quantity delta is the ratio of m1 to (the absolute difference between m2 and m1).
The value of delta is -5.9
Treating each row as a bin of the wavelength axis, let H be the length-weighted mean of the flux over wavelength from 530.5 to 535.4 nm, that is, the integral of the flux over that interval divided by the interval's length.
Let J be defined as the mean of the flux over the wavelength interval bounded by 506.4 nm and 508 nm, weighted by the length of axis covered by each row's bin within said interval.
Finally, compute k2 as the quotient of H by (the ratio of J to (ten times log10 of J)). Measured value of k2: 23.8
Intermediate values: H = 216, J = 210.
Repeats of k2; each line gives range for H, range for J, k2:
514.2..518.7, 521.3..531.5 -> 21.7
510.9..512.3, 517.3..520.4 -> 24.7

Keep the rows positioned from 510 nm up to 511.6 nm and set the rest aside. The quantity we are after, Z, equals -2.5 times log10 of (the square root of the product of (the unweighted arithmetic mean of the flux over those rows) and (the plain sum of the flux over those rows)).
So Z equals -6.841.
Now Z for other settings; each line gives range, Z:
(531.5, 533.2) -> -6.836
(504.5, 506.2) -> -6.868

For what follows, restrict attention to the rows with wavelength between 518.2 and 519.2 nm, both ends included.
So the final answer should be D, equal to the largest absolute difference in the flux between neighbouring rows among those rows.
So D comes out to 9.1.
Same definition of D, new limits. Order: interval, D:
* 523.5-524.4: 6.3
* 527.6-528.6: 8.3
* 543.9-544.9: 3.6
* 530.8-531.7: 6.8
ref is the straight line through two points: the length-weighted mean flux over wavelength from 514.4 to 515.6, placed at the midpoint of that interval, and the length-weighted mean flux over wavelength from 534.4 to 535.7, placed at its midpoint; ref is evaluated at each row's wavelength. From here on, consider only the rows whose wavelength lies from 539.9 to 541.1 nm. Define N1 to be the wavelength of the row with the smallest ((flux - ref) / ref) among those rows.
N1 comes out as 540.755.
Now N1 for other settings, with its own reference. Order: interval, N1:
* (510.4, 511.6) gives 510.741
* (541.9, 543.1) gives 542.252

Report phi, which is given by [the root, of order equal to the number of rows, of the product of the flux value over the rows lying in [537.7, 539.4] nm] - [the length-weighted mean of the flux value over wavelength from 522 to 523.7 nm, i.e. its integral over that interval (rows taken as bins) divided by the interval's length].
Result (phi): 22.6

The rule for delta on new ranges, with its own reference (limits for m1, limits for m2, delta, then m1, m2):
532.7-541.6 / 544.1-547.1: 1.8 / 0.010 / 0.004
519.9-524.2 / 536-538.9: 0.5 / 0.013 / -0.011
